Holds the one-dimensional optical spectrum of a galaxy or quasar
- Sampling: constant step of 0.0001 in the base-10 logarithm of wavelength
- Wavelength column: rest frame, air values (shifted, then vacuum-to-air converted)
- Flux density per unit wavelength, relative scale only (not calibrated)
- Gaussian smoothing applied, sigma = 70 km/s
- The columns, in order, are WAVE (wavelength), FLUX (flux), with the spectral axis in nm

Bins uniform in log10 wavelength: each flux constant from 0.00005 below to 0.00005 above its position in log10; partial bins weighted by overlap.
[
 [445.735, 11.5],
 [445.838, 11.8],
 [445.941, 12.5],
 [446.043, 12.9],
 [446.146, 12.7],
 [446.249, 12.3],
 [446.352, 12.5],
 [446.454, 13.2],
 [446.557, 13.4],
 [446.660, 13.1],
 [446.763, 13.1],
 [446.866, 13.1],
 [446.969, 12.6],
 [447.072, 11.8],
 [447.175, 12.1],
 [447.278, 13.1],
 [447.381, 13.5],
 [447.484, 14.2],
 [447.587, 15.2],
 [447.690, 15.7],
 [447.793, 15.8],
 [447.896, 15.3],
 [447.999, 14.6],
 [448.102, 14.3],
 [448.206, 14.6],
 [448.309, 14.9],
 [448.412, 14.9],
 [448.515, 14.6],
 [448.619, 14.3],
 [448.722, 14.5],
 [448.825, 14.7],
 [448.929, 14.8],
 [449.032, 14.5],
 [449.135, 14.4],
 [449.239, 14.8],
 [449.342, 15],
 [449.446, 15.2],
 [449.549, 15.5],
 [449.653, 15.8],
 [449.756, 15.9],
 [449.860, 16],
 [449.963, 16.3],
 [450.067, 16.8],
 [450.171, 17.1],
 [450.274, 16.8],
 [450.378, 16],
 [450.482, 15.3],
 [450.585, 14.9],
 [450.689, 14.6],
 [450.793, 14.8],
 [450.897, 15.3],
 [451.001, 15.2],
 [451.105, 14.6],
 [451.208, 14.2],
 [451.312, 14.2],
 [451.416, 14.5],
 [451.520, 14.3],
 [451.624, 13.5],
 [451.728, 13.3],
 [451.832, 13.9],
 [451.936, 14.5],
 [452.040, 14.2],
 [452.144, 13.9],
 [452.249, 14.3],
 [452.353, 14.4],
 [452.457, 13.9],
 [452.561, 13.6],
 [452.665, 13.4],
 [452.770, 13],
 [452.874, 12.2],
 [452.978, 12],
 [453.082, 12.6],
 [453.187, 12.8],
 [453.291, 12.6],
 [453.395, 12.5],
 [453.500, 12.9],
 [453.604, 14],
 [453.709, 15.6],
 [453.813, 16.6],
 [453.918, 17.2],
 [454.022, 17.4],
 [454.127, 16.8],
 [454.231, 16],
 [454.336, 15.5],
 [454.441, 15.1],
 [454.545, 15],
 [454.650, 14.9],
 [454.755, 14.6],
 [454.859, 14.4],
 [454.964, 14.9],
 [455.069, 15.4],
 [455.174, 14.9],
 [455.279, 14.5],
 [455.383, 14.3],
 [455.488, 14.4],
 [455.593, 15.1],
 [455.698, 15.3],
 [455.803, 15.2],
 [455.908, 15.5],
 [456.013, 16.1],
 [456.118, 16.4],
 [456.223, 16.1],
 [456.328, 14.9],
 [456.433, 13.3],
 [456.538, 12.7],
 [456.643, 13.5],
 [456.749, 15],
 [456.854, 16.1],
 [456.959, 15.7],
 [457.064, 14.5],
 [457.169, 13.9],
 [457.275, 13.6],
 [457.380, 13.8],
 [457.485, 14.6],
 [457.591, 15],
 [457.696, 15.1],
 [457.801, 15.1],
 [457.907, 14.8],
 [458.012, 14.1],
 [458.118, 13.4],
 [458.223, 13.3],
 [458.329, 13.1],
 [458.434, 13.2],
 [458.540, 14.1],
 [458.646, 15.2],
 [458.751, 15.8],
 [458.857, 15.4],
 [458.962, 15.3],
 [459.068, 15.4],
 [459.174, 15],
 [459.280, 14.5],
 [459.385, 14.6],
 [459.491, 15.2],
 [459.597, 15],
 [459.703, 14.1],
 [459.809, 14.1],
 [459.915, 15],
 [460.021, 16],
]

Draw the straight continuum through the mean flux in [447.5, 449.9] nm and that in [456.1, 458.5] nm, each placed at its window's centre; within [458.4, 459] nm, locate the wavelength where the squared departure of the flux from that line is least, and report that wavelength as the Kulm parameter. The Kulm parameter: 458.540 nm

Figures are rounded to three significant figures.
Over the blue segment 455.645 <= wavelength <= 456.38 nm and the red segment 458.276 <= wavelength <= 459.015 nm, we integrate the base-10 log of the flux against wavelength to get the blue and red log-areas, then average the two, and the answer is 0.869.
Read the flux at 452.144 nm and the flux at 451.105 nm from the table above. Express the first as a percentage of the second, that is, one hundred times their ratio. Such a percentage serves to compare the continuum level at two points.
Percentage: 95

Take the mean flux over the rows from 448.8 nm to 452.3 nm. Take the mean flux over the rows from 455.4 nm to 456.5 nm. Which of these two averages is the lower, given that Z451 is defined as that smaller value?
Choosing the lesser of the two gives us 15.0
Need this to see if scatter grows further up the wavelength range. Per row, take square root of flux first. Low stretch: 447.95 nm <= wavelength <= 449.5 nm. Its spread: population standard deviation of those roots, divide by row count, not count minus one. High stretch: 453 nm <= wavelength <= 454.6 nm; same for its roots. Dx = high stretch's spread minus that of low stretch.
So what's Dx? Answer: 0.19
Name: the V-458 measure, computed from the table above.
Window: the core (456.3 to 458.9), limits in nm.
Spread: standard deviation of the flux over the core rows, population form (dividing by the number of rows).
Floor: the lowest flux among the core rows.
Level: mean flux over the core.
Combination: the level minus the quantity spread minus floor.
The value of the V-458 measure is 26.1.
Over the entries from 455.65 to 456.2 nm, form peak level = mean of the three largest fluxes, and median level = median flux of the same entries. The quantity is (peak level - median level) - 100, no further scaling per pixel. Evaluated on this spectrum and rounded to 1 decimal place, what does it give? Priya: -99.5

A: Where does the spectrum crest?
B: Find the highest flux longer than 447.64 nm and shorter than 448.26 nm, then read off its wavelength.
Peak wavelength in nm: 447.793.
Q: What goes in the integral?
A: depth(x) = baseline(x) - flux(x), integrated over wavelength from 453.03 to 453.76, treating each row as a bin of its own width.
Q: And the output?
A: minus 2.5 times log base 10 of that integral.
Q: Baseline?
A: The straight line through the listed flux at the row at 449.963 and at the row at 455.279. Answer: -0.3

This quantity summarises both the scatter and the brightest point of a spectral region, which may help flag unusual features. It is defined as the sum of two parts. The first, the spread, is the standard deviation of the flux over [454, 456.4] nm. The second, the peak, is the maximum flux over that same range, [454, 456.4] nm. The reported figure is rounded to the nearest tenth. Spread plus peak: 18.2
